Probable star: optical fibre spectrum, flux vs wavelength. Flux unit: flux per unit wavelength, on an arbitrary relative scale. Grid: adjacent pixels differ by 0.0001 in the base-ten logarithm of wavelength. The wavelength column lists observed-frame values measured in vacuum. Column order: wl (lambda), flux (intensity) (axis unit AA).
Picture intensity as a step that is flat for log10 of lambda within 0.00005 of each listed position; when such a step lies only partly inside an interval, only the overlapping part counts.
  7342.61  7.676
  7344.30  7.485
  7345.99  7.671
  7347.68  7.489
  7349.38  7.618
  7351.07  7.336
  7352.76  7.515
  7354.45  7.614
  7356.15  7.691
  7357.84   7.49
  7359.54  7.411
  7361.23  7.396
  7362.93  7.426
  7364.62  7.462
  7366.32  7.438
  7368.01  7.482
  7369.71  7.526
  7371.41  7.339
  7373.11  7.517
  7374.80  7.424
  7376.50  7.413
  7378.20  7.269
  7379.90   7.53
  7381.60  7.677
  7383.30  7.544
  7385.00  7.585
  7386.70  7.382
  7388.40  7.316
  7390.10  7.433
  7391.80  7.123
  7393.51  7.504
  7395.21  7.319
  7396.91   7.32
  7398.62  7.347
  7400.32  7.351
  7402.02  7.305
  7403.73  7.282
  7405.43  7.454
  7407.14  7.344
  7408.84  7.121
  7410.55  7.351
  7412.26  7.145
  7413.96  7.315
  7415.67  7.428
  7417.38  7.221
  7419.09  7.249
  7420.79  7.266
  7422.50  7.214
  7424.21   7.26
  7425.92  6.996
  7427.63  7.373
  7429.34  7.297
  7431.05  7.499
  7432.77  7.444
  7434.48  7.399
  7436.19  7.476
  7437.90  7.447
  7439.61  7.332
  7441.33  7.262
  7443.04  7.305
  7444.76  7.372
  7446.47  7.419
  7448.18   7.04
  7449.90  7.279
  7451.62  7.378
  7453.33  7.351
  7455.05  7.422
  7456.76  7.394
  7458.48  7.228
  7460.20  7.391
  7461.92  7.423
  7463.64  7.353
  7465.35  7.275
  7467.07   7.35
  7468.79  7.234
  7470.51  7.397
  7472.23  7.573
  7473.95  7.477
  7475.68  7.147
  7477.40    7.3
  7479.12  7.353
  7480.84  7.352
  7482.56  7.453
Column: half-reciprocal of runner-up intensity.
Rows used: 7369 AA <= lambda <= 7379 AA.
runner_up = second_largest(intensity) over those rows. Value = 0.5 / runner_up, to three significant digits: 0.0665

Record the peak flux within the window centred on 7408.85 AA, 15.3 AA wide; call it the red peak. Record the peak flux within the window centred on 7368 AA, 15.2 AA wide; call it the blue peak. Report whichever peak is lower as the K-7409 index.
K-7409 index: 7.45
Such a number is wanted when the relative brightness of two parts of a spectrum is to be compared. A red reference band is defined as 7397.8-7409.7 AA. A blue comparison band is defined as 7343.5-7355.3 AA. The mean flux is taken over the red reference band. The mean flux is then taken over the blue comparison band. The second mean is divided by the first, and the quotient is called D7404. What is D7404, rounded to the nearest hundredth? 1.03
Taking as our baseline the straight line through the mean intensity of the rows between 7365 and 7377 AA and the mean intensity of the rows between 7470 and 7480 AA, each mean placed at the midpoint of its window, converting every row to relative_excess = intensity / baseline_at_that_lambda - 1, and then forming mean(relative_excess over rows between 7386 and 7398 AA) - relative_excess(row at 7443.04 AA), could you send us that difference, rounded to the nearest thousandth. 0.000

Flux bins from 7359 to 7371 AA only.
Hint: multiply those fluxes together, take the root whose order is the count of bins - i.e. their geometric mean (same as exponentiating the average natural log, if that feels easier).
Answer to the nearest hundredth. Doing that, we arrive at 7.45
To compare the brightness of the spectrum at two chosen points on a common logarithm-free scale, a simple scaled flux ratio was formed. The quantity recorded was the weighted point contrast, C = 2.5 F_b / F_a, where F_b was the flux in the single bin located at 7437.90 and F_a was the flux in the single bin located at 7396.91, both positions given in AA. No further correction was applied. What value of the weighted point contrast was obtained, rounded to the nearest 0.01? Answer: 2.54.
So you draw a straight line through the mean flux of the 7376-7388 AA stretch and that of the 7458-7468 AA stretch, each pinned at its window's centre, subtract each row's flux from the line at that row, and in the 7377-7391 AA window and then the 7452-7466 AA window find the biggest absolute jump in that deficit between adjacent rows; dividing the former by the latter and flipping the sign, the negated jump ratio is -1.6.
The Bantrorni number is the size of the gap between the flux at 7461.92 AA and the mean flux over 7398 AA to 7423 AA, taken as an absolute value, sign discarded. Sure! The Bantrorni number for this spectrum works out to 0.13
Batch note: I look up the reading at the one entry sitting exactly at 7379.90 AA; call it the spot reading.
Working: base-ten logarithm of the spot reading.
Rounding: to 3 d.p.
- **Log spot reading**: 0.877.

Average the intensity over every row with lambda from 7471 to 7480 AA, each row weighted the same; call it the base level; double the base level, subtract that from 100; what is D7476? 85.3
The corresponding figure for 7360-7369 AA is 85.1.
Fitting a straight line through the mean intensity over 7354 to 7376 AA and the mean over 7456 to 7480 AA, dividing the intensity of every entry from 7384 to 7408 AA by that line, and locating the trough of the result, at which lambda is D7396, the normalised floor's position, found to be 7391.80 AA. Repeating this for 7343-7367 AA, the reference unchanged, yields 7351.07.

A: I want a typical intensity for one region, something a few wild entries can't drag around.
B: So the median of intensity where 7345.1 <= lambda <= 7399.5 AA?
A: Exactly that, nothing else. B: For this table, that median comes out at 7.45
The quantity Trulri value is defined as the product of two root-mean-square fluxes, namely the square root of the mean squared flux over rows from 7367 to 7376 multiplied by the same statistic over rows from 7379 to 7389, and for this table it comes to 56.0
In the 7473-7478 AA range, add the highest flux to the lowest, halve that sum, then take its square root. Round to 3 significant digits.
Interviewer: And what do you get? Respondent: 2.70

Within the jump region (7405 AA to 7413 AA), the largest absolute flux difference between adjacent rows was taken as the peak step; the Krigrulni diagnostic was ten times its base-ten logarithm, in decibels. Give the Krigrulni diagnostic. -6.4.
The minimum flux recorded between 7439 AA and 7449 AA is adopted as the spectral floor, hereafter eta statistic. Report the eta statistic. 7.04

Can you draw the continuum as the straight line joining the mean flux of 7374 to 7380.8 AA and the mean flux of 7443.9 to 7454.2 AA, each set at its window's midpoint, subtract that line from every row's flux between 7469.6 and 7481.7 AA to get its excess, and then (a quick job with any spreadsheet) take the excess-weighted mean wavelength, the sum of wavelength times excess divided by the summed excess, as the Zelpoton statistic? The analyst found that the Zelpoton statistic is 7474.0 AA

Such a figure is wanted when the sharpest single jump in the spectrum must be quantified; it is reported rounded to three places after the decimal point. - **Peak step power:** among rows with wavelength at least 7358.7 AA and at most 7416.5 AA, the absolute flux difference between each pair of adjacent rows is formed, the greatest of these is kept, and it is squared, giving 0.145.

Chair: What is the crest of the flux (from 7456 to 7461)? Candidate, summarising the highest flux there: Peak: 7.394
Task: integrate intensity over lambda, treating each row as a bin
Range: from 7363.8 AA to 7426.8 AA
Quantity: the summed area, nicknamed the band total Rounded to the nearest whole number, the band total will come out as 464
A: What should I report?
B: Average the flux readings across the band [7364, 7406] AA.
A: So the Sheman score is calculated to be 7.41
